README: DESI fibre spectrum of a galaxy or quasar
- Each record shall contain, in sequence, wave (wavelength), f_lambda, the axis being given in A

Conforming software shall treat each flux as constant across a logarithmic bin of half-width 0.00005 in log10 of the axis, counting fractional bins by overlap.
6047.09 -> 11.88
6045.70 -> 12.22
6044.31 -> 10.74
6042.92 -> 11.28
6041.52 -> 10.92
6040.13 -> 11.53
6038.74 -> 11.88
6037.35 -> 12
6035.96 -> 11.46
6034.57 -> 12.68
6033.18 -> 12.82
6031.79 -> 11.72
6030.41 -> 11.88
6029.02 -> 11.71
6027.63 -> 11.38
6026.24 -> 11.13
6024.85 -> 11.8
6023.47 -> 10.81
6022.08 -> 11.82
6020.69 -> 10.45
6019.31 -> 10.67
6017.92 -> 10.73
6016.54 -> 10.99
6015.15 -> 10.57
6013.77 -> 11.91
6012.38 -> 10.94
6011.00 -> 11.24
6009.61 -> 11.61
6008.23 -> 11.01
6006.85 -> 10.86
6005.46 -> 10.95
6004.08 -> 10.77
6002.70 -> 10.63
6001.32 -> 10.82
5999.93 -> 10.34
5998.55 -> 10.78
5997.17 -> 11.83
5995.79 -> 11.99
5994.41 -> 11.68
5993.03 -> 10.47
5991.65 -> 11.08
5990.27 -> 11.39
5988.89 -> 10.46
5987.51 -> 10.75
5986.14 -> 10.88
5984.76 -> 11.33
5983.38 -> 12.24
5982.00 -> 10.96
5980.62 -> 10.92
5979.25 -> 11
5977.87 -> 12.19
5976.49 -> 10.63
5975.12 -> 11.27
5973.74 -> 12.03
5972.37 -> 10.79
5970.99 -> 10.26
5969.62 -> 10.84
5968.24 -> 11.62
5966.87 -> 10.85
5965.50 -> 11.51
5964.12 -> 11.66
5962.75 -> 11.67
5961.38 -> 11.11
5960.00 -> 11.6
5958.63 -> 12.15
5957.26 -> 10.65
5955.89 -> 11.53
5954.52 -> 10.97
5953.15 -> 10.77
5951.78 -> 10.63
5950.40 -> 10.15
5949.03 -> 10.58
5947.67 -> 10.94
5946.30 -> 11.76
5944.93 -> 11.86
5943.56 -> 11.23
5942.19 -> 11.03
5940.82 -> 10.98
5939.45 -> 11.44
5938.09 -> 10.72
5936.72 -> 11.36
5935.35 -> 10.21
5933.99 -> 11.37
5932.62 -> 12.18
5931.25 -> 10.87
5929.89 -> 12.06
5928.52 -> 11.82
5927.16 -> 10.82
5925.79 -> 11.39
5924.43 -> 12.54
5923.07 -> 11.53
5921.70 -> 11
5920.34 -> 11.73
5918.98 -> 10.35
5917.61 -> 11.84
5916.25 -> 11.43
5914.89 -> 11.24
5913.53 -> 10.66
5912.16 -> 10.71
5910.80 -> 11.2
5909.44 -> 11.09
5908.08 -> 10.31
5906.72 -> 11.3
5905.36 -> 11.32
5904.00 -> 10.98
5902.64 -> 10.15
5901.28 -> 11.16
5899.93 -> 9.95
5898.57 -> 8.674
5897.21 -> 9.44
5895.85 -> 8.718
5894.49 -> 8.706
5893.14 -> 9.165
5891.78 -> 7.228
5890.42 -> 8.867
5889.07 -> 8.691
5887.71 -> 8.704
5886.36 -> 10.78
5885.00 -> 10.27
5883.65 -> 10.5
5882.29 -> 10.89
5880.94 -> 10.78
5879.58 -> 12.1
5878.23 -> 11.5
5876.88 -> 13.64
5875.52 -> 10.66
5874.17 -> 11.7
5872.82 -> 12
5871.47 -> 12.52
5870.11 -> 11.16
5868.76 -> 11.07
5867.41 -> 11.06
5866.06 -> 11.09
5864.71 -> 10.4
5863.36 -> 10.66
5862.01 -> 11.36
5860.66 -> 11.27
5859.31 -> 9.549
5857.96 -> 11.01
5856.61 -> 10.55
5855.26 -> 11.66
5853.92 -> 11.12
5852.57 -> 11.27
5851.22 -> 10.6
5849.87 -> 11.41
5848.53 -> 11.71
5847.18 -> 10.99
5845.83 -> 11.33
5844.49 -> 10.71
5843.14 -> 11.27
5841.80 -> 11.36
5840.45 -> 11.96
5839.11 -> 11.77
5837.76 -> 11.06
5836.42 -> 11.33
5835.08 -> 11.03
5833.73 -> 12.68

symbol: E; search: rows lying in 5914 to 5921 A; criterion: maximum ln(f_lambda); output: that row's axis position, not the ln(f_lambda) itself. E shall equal 5917.61 A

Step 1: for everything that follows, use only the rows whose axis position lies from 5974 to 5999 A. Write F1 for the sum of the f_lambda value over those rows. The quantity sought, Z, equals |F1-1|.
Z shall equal 201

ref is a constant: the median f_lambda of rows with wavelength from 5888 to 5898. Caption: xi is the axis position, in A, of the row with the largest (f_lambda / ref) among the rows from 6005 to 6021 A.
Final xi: 6013.77 A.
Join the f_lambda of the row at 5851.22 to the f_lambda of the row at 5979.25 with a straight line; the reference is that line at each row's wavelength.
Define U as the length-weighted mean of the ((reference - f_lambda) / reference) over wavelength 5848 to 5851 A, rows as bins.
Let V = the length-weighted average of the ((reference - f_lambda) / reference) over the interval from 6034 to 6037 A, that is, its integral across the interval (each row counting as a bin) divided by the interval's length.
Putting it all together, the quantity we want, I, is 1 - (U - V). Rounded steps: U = -0.077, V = -0.077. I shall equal 1.00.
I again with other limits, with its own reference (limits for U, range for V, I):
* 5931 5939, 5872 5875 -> 0.92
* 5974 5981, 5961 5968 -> 0.98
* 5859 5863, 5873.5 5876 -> 0.97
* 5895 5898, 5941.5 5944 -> 0.82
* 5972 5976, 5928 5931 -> 0.95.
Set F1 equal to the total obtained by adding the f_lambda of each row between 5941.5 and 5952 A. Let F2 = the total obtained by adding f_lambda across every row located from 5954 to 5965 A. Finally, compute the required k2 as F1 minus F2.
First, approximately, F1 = 88.2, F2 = 91.3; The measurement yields -3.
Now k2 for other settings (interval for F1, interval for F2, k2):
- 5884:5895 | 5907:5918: -16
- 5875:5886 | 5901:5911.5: 3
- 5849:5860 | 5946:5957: 0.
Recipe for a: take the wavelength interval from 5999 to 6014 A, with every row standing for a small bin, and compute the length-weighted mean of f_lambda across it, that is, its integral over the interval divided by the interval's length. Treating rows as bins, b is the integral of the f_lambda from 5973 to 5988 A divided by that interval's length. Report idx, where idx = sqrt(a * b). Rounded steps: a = 11.0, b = 11.3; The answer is 11.1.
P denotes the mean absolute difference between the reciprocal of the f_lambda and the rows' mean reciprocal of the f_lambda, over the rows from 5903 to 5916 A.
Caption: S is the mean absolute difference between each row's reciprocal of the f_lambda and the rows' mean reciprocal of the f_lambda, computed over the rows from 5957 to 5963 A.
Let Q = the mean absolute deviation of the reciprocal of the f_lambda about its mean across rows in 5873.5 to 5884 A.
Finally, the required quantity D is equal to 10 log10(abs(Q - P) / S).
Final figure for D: -0.2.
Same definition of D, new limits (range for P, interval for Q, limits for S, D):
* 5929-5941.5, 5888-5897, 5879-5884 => -1.1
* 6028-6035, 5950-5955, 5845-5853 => -3.8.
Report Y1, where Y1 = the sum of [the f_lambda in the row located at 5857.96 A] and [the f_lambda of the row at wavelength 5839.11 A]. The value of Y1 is 22.8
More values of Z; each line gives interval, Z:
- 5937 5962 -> 199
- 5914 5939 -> 203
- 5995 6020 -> 198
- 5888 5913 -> 177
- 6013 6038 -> 206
